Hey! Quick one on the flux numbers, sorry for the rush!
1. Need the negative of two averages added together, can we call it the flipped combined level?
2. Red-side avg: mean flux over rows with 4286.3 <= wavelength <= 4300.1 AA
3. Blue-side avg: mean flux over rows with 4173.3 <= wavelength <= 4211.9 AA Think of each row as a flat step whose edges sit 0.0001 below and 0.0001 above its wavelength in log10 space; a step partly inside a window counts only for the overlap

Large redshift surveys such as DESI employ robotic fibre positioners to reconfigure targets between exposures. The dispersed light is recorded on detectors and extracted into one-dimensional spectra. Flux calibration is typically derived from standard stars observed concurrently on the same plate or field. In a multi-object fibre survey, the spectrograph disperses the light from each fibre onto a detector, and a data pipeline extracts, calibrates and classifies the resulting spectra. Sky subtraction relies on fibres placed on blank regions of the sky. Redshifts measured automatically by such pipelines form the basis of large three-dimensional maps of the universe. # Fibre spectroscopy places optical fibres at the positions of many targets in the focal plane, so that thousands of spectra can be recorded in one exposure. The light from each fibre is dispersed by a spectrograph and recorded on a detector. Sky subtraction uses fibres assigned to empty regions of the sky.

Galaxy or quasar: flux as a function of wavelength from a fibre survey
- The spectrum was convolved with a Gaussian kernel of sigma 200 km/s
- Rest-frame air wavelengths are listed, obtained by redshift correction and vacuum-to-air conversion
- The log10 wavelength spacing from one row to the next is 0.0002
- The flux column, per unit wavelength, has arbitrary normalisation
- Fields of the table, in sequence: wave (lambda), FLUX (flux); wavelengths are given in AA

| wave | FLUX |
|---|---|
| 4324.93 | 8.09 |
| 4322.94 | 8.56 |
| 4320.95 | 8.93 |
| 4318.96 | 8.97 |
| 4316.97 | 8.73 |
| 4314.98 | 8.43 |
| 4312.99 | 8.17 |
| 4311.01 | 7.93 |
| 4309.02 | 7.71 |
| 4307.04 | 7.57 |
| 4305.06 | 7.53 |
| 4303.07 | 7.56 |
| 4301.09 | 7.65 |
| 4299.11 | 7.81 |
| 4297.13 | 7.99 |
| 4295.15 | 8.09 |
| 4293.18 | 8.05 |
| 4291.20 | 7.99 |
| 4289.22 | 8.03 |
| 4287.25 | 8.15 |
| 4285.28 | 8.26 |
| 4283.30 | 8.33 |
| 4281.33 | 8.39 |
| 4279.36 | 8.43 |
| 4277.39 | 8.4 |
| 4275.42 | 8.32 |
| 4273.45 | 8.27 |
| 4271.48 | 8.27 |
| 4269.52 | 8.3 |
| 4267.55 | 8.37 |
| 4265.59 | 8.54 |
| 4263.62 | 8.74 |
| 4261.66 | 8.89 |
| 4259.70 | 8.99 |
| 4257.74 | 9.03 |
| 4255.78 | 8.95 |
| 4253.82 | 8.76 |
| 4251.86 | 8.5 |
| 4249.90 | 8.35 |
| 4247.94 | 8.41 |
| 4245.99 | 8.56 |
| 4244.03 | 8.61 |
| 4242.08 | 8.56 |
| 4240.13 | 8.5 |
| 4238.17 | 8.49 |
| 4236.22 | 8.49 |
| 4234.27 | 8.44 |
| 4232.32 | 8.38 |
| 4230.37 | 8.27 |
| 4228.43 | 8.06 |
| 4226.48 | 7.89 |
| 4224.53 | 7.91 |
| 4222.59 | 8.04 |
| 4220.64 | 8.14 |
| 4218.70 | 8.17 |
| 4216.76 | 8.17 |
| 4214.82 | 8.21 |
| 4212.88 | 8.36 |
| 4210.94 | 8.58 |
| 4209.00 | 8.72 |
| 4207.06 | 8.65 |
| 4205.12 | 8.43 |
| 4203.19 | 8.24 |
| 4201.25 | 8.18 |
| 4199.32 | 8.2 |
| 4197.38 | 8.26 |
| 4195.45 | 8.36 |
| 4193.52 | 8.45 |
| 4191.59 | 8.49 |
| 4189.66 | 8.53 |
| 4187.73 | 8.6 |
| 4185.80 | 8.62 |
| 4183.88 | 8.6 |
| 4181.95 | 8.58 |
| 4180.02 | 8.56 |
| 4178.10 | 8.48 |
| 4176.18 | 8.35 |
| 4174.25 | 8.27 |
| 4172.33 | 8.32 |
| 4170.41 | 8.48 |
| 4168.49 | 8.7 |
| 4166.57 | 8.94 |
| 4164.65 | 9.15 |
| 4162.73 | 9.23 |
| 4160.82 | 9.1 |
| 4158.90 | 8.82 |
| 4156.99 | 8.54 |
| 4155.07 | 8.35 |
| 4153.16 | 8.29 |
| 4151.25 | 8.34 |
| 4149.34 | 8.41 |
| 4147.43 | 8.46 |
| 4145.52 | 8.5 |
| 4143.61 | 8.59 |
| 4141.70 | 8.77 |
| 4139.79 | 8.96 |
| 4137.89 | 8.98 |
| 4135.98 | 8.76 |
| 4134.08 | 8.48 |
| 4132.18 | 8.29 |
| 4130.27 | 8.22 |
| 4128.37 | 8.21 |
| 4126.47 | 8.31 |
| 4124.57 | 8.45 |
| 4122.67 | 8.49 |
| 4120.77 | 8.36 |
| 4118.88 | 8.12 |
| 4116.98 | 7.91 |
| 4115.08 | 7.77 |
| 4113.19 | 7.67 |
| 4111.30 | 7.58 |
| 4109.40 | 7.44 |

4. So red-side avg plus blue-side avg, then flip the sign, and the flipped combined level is -16.5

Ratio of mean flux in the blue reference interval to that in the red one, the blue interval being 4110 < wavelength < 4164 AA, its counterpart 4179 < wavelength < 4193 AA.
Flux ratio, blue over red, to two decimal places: 0.98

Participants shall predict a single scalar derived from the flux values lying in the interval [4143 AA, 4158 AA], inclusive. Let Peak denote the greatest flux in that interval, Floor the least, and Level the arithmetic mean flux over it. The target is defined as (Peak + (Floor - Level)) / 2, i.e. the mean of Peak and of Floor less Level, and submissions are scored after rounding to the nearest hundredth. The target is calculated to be 4.22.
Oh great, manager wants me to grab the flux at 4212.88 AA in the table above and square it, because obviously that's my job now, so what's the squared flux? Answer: 69.9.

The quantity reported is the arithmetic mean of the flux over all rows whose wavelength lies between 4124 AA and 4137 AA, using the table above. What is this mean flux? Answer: 8.39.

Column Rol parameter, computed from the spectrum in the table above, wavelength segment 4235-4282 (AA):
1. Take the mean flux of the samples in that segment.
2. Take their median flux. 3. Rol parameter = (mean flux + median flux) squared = 290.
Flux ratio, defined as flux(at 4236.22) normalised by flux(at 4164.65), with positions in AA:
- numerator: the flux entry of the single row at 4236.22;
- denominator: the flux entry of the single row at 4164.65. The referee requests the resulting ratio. 0.93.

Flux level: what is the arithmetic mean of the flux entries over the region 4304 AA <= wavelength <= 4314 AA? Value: 7.78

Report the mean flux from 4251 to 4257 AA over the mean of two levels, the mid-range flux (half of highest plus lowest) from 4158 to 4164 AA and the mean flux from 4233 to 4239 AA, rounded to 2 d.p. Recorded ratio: 1.00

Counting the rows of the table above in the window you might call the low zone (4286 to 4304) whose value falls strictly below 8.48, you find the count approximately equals 9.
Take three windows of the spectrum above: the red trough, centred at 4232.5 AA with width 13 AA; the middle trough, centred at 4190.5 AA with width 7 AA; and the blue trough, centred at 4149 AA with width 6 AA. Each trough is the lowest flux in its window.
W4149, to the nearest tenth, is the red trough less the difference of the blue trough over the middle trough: 8.0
